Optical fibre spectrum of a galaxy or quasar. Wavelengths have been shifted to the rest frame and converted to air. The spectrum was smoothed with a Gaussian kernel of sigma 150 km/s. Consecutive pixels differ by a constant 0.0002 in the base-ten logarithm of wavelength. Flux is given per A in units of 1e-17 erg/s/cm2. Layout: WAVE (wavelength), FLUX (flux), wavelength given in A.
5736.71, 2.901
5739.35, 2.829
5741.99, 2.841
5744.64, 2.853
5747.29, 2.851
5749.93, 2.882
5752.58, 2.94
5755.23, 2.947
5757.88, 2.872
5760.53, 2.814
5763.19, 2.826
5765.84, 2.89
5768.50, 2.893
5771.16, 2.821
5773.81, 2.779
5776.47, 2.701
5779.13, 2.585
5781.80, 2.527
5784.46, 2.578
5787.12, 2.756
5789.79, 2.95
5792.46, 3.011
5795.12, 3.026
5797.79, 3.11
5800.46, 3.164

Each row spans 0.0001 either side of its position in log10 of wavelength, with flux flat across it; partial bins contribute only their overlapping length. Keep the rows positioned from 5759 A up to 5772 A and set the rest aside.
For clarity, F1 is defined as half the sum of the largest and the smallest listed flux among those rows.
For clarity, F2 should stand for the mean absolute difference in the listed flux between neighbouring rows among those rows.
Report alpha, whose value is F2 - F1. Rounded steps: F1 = 2.85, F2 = 0.038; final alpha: -2.82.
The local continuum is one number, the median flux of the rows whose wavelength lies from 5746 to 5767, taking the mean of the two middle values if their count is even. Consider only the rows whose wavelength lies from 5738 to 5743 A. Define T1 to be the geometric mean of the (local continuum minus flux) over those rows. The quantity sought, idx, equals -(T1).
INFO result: -0.04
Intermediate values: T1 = 0.04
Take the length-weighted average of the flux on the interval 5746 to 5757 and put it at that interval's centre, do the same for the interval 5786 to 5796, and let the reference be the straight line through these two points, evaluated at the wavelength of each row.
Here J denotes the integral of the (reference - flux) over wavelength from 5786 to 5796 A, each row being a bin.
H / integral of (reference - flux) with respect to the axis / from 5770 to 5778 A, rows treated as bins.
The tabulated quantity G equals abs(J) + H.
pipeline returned 1.3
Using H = 1.3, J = 0.00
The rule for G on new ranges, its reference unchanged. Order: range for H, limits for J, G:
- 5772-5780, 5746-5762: 2.2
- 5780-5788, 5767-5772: 2.8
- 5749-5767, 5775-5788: 4.4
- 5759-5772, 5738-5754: 1.4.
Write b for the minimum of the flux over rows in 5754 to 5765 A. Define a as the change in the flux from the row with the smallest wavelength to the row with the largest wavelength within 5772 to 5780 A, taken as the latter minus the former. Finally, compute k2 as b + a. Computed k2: 2.62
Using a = -0.194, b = 2.814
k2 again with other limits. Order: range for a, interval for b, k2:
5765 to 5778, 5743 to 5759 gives 2.66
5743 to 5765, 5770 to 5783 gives 2.50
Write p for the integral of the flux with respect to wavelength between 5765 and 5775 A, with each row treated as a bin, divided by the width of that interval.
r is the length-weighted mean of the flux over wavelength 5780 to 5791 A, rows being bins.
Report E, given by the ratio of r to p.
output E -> 0.95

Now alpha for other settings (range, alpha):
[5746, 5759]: -2.86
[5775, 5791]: -2.62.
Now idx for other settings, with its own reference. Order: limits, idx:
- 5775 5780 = -0.23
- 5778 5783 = -0.32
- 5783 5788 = -0.19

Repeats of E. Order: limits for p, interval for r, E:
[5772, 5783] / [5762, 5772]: 1.08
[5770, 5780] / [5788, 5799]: 1.10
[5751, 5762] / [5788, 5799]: 1.04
